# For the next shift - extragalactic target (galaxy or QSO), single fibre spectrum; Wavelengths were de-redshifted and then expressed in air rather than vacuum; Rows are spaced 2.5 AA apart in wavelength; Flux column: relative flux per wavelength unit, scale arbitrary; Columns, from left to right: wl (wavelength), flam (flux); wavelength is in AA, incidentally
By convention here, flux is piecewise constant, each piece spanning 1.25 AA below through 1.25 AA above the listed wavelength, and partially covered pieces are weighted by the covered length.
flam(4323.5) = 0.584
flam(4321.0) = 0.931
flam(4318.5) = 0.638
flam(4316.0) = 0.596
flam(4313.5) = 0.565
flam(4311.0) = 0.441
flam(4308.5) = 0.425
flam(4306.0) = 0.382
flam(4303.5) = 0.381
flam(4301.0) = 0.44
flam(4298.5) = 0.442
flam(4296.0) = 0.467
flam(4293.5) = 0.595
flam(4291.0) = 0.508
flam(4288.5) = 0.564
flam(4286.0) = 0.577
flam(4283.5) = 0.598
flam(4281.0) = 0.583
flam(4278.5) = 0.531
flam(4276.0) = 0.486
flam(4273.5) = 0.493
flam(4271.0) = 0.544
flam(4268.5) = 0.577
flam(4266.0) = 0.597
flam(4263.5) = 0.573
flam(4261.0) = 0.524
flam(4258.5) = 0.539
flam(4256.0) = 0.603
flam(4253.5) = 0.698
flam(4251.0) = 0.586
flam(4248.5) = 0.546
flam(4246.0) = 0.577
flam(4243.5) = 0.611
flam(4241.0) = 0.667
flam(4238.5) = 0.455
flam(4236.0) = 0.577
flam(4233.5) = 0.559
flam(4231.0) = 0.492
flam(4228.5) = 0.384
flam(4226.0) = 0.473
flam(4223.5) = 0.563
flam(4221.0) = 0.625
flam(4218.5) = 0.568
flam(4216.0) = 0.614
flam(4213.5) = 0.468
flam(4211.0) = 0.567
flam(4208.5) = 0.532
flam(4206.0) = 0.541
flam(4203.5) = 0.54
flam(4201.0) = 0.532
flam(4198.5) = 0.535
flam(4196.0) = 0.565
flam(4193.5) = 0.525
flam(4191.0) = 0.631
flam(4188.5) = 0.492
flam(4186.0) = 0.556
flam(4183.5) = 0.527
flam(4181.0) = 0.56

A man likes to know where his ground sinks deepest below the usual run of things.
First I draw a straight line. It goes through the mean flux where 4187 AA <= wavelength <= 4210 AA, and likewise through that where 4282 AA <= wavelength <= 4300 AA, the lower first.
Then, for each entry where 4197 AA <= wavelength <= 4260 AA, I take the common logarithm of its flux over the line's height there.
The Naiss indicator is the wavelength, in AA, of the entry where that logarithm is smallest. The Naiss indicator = 4228.5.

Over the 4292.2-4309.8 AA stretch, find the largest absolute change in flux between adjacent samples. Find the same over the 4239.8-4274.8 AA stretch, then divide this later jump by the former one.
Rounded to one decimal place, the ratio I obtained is 0.9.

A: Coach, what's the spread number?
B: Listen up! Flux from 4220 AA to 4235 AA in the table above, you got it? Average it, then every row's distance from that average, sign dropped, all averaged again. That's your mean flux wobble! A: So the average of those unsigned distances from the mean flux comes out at 0.066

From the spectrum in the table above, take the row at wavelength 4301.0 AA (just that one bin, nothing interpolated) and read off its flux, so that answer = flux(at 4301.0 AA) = 0.44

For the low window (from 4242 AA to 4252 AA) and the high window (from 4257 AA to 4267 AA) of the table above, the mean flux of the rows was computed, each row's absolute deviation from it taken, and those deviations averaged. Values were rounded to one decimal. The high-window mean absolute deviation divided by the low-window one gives 1.4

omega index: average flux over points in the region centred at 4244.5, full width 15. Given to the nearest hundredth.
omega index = 0.57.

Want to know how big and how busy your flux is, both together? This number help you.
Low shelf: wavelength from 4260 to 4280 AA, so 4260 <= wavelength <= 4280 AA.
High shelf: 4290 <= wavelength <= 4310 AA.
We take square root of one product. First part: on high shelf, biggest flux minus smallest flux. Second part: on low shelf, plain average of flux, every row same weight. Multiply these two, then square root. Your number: 0.340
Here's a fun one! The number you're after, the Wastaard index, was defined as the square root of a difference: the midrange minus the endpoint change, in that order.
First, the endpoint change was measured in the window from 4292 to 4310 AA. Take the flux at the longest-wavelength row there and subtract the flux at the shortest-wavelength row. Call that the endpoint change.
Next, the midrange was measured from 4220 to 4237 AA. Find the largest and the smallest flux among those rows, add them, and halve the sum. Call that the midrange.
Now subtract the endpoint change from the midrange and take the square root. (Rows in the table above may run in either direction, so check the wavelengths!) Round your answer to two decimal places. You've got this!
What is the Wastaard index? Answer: 0.82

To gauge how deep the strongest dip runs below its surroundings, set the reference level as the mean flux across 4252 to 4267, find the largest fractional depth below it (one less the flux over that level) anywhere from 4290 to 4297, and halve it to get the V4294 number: 0.10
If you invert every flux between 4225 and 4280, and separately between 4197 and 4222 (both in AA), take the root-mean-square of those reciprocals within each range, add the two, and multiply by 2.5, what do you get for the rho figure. 9.2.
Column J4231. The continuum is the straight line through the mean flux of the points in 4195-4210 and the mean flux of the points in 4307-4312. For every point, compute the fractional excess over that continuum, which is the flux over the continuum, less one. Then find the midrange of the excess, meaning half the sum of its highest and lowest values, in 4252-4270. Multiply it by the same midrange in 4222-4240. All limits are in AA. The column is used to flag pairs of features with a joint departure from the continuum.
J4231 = -0.015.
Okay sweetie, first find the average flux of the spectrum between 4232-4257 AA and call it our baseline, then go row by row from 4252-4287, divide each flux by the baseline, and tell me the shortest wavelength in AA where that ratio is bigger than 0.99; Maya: 4253.5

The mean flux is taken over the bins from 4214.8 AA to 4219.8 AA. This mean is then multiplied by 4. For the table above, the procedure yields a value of 2.36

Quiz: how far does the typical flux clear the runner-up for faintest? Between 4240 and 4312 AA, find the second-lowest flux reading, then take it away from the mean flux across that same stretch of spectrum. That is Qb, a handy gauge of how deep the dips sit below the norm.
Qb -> 0.154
